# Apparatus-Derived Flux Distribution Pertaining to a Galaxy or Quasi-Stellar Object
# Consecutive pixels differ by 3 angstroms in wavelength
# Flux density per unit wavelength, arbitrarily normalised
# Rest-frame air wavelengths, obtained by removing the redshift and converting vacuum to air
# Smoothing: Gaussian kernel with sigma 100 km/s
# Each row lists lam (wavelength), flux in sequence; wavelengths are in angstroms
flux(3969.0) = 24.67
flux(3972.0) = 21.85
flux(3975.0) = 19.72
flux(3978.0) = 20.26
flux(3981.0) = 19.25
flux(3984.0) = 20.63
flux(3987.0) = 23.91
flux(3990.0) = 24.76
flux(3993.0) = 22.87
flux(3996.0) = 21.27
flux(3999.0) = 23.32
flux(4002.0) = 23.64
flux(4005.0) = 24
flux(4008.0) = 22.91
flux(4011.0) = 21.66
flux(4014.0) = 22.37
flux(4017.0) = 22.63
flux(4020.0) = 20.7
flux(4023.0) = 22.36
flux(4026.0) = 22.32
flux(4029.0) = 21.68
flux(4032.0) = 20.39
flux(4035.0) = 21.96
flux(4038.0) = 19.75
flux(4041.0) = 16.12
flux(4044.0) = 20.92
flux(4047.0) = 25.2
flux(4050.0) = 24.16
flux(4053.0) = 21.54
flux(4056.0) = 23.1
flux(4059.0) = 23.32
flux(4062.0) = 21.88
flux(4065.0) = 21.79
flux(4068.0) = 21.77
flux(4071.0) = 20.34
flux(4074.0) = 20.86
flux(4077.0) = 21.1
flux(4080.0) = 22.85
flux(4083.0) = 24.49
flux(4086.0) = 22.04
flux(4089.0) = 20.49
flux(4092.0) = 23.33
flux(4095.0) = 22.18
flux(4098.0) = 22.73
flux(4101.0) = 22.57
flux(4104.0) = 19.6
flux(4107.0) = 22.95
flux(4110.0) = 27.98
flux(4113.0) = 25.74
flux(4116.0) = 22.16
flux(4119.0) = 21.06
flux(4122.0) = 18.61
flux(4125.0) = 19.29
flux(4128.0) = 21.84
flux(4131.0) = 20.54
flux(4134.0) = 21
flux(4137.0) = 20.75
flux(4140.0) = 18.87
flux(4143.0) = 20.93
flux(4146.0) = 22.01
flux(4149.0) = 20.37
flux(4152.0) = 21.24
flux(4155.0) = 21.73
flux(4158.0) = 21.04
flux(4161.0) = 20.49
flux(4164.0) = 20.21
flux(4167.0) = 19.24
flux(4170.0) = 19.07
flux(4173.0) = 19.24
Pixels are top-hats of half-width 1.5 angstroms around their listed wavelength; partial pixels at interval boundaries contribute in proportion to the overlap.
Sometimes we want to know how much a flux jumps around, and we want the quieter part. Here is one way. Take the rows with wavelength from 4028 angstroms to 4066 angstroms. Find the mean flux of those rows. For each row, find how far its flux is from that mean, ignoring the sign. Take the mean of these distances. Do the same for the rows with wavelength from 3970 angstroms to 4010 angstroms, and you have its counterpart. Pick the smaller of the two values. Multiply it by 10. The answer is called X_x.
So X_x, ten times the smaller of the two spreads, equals 15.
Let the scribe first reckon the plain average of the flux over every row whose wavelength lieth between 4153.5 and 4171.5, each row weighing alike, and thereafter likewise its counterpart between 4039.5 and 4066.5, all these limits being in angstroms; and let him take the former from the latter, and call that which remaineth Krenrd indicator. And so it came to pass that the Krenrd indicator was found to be 1.7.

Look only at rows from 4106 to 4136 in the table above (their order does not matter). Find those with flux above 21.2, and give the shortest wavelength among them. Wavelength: 4107.0 angstroms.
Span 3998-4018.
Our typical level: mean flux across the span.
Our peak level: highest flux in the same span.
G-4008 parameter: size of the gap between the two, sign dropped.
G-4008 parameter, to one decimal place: 1.1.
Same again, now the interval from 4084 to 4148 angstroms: 6.2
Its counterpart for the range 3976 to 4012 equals 2.4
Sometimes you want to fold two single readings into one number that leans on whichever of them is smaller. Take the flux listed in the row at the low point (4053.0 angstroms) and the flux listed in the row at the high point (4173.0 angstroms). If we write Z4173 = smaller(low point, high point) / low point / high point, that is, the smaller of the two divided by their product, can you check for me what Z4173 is 0.046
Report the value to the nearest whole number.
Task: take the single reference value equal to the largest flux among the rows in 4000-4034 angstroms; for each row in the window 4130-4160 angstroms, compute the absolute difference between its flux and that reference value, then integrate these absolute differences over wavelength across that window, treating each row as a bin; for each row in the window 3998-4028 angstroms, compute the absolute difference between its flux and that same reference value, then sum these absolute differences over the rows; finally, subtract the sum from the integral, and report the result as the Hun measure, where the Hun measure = 80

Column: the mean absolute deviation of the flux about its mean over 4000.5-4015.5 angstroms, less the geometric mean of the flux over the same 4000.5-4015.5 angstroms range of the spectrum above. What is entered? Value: -22.2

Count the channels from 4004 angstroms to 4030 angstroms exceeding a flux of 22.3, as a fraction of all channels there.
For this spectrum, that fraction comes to 0.7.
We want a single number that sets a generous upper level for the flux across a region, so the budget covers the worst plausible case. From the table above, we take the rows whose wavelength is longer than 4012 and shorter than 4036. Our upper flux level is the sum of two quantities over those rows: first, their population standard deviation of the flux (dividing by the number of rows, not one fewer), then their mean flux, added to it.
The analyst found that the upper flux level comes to 22.6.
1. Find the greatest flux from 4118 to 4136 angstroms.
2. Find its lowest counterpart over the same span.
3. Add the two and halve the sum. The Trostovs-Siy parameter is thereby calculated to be 20.2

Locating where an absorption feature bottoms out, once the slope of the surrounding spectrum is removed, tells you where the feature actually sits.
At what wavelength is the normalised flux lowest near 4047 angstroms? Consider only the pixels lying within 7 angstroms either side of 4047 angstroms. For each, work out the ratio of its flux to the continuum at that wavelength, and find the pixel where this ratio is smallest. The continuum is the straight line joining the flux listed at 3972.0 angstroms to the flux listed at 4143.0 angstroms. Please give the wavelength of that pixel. 4041.0 angstroms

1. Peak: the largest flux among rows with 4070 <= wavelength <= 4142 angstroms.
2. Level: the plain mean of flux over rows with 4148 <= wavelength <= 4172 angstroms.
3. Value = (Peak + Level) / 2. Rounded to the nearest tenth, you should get 24.2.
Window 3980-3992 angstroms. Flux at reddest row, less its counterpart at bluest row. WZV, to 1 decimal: 5.5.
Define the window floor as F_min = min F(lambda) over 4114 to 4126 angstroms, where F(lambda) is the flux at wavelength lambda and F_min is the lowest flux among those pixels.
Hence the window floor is 18.61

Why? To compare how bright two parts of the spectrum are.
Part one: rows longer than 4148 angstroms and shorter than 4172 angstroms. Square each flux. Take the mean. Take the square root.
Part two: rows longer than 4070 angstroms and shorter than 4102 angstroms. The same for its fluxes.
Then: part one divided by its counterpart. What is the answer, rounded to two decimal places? 0.92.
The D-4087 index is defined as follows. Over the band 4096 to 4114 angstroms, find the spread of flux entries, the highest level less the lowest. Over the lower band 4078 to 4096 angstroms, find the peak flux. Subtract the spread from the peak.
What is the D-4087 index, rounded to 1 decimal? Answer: 16.1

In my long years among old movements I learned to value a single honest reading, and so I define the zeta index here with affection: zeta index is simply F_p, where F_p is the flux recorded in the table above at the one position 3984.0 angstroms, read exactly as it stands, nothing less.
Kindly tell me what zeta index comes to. 20.63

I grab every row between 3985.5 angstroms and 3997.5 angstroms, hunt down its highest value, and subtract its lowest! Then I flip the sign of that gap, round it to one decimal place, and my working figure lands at -3.5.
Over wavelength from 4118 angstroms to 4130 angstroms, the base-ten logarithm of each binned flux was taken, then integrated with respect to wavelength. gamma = 15.65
